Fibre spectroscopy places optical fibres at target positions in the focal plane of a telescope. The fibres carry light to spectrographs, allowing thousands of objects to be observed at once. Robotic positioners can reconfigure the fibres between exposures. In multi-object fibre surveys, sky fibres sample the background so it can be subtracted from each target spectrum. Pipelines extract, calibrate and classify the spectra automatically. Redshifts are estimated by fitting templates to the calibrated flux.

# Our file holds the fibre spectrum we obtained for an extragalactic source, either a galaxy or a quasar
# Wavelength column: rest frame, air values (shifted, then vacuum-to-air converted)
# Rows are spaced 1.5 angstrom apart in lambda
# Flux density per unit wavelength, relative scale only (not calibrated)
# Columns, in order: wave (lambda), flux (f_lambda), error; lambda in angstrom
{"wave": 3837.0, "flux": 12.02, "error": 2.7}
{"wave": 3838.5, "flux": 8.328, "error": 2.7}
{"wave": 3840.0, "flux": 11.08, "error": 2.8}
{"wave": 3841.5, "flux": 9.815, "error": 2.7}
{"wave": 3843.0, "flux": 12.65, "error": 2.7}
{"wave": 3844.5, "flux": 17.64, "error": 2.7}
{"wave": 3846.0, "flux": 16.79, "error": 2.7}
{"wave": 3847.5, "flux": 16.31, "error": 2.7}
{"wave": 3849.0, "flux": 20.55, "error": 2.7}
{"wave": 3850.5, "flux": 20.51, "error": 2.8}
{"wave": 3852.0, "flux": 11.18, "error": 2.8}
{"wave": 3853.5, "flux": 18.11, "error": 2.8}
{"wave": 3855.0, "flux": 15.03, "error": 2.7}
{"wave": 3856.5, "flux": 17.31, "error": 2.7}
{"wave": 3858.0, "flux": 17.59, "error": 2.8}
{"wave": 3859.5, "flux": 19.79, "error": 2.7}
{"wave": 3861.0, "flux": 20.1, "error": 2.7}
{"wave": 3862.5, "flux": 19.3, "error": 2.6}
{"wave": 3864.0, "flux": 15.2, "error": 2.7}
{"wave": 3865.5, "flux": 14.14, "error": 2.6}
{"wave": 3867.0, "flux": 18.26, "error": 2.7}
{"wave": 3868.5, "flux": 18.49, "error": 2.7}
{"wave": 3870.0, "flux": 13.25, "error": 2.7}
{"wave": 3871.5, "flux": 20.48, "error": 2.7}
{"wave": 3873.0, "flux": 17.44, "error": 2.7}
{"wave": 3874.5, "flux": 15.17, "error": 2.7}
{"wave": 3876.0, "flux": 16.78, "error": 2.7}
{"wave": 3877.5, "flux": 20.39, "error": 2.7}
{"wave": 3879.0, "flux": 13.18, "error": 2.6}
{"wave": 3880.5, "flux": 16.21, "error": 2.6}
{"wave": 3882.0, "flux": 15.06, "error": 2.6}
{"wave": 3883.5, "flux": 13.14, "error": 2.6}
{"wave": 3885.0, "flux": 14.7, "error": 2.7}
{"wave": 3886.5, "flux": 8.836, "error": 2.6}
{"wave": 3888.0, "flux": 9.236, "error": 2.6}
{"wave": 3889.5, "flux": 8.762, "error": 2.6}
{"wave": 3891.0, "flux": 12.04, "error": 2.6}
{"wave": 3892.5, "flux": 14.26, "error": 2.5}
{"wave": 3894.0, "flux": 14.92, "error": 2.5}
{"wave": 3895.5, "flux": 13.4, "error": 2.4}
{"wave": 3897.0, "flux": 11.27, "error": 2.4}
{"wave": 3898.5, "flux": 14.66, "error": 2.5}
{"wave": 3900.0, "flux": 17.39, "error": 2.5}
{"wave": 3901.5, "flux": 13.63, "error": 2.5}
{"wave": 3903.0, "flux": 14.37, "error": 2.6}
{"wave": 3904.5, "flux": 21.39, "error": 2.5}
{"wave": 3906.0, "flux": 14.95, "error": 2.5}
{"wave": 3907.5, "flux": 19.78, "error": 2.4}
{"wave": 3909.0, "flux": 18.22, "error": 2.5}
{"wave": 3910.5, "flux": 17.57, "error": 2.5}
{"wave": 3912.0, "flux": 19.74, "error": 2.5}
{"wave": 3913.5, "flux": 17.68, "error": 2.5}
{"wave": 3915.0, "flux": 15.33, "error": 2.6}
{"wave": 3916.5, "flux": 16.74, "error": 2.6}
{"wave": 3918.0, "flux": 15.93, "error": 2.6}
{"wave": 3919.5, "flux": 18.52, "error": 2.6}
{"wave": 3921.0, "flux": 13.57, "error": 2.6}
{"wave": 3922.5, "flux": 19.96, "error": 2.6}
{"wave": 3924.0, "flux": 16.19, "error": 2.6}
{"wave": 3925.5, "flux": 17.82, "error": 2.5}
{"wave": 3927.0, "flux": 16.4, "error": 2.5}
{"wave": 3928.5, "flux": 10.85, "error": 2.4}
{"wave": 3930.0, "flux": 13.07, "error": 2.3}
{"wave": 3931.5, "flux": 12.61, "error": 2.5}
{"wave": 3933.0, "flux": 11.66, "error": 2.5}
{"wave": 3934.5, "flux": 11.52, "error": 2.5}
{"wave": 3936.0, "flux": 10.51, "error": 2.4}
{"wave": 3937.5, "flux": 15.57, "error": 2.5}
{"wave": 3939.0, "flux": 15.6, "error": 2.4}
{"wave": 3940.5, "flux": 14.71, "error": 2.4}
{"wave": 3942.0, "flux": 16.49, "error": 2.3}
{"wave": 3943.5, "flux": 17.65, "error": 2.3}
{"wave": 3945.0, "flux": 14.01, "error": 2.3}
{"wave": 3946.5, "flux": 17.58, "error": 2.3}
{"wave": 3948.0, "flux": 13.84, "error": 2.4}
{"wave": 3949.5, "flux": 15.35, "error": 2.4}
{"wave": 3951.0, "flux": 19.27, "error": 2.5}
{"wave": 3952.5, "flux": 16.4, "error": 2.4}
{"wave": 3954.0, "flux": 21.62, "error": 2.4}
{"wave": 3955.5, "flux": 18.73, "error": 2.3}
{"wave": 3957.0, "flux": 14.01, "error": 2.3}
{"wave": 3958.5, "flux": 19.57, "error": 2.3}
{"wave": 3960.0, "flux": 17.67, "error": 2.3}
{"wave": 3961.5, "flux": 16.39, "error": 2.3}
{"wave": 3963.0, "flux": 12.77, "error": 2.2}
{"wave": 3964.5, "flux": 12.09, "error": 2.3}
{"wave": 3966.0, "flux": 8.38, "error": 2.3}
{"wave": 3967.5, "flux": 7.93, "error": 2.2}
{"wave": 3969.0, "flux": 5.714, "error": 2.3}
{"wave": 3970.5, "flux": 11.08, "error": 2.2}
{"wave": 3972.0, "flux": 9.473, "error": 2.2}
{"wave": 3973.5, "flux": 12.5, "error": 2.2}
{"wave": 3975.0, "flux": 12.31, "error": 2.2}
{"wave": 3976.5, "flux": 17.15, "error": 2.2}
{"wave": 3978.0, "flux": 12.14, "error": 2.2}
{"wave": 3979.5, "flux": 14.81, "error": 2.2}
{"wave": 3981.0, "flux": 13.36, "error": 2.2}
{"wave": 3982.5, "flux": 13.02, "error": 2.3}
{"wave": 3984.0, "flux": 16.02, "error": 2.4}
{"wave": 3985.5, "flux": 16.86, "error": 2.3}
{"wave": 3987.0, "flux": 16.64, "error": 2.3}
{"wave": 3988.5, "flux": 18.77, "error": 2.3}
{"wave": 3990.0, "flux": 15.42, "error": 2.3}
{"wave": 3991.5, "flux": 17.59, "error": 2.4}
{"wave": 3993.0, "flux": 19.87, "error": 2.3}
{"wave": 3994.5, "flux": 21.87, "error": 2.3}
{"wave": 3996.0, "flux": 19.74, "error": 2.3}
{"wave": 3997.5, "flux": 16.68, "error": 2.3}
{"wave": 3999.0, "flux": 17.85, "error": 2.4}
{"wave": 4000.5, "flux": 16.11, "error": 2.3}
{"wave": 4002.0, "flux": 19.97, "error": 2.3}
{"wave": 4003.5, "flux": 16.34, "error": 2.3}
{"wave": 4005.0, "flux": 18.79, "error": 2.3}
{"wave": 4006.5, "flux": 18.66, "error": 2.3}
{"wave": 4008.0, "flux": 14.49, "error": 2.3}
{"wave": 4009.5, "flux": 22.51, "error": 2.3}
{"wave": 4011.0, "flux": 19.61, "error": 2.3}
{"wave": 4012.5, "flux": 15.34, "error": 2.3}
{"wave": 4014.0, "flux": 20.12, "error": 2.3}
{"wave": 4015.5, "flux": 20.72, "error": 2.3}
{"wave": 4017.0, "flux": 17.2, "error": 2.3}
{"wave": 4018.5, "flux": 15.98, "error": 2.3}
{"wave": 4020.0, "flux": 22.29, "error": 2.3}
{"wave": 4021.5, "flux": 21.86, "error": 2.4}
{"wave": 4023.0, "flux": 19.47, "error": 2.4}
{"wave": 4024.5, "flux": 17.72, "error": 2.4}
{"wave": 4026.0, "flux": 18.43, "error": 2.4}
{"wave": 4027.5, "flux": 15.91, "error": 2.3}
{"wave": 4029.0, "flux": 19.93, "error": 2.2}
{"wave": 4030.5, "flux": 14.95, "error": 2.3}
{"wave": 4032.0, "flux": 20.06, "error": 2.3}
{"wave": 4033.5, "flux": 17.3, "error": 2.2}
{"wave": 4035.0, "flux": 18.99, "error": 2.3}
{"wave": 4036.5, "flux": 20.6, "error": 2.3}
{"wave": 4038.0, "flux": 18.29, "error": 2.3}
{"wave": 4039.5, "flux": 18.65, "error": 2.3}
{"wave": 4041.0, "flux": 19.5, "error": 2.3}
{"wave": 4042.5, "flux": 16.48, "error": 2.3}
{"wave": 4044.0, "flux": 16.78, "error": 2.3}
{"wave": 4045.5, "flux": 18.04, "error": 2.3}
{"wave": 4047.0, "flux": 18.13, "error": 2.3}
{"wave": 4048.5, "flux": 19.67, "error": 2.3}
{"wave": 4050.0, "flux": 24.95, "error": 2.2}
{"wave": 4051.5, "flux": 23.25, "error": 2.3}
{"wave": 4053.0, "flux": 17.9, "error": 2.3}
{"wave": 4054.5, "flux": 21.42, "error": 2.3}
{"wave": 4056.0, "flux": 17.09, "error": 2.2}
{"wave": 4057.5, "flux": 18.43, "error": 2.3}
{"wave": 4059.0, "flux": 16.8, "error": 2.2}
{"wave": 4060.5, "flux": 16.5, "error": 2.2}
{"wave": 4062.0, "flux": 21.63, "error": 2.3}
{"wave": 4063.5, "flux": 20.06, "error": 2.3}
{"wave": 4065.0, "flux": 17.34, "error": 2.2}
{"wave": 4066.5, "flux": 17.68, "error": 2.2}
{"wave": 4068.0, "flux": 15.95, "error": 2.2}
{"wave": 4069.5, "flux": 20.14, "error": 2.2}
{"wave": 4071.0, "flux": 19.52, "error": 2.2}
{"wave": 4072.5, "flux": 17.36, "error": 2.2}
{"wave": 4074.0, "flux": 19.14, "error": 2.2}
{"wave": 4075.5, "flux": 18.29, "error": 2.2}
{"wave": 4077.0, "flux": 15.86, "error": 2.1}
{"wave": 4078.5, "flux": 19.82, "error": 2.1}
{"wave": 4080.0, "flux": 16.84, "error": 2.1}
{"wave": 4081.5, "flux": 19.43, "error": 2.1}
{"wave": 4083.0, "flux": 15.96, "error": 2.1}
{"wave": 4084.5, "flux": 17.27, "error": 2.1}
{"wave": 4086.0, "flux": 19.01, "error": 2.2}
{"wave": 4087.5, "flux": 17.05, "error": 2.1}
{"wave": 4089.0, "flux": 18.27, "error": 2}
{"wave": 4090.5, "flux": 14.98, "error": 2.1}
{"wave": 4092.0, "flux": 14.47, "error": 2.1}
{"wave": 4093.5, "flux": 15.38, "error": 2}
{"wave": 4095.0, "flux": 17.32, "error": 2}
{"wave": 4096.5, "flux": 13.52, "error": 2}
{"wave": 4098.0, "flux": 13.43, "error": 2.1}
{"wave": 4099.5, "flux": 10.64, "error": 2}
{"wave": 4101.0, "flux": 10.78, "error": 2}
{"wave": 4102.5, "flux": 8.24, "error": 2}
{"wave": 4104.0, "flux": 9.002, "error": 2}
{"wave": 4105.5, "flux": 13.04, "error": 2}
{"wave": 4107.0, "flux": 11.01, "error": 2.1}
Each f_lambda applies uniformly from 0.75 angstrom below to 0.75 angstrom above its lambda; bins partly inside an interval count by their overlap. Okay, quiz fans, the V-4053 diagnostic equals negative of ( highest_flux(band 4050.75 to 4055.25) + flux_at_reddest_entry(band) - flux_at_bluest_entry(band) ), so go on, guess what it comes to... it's -21.4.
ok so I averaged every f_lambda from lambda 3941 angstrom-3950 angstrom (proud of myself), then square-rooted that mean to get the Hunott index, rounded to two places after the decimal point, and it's 3.98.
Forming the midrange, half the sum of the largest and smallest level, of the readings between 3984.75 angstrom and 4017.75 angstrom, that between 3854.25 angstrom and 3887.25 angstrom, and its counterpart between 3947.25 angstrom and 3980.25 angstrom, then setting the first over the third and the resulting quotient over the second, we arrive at 0.092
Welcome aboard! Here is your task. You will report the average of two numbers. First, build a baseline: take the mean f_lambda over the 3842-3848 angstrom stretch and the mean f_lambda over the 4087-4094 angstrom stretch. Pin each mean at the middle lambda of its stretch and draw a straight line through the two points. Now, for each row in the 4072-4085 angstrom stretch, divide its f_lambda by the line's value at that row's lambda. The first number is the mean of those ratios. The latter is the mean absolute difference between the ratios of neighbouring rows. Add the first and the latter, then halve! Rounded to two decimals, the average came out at 0.63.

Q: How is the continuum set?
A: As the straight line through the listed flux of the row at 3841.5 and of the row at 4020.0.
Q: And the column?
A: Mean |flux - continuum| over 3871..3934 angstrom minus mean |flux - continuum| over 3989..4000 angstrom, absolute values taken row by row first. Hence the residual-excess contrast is 0.4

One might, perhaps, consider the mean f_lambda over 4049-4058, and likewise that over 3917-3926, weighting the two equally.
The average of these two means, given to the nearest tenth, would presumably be 18.8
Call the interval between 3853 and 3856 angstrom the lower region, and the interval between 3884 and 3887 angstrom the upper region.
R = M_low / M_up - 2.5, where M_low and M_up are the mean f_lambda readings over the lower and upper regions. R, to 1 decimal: -1.1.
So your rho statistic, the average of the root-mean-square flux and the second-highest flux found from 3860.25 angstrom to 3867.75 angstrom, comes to 18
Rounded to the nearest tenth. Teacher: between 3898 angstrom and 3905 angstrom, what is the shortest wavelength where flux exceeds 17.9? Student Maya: 3904.5 angstrom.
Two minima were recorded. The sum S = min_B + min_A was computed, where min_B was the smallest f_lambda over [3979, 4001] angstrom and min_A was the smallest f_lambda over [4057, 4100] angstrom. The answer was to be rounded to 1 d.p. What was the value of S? 23.7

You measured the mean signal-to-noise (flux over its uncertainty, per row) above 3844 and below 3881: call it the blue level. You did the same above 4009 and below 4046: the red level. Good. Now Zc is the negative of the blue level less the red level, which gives 1.7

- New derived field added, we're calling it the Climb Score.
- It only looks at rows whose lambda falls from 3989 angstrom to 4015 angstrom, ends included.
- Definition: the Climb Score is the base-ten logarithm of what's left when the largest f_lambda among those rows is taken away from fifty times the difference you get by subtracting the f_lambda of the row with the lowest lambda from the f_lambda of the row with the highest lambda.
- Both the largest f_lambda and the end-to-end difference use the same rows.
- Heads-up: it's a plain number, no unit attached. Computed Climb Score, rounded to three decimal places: 2.327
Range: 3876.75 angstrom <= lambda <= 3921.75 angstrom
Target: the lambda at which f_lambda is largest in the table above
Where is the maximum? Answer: 3904.5 angstrom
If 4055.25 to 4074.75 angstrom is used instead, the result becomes 4062.0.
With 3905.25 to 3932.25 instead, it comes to 3922.5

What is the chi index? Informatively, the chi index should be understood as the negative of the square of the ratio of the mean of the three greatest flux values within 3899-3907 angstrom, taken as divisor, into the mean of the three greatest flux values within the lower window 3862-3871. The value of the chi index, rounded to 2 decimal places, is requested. -1.09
